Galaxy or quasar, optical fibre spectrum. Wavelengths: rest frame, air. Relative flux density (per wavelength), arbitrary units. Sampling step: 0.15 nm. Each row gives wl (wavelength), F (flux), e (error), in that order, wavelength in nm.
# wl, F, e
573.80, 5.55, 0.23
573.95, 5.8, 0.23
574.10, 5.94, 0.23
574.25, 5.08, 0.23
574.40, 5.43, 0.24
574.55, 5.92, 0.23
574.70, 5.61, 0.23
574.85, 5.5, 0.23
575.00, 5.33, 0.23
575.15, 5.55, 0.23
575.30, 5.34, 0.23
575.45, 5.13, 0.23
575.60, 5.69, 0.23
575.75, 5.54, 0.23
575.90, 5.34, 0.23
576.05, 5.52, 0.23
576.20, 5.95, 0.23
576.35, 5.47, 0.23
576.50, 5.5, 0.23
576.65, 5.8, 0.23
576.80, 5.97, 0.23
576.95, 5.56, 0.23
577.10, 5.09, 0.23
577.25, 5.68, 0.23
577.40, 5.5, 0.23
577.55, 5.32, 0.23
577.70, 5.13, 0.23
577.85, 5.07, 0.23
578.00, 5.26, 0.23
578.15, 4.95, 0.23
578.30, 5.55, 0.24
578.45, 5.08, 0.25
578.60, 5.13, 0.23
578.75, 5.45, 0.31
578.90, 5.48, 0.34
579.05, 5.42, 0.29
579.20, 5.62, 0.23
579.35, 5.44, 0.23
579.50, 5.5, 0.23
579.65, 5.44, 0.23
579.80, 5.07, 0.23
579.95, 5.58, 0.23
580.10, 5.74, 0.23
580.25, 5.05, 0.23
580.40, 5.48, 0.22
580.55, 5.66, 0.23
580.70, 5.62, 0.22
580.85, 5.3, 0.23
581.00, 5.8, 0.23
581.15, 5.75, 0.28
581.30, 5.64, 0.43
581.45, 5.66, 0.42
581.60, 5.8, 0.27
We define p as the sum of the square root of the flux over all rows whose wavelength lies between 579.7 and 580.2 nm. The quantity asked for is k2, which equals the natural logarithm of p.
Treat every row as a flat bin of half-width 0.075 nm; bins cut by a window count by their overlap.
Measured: 1.947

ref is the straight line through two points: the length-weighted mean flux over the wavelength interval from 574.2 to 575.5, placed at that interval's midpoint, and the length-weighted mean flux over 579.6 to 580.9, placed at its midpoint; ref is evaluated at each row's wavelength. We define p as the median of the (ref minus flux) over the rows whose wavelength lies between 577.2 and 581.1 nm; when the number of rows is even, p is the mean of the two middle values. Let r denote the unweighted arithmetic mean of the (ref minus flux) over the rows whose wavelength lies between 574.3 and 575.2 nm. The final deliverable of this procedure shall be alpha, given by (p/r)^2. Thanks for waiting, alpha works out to 0.0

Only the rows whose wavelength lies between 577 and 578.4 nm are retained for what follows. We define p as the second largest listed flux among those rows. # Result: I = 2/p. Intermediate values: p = 5.55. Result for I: 0.360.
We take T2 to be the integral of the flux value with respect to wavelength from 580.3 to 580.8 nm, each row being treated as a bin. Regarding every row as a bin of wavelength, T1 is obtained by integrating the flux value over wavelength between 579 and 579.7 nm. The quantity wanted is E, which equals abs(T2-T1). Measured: 1.07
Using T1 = 3.8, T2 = 2.8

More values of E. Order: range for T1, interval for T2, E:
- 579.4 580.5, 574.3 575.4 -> 0.10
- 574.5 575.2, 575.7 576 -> 2.27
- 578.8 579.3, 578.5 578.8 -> 1.17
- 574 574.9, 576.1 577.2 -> 1.15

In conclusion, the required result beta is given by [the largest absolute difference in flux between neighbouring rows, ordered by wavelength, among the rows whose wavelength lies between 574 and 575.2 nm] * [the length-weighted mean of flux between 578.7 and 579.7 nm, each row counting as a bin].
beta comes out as 4.7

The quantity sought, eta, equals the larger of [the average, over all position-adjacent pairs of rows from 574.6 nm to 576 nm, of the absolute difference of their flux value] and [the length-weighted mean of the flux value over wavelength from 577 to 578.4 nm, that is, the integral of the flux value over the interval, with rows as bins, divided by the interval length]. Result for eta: 5.28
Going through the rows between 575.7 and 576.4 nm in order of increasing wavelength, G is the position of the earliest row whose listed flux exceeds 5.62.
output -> 576.20 nm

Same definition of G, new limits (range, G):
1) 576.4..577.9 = 576.65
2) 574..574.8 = 574.10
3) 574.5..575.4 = 574.55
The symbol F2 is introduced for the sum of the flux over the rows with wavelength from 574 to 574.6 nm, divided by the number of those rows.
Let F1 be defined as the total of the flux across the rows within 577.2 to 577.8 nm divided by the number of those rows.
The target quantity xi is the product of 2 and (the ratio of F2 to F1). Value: 2.07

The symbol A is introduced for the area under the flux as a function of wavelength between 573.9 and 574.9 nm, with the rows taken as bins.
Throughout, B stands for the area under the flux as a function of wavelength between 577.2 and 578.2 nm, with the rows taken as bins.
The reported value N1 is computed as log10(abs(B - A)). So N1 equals -0.5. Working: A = 5.61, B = 5.3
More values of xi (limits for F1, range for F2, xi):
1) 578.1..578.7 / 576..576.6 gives 2.17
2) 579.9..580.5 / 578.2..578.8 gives 1.94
